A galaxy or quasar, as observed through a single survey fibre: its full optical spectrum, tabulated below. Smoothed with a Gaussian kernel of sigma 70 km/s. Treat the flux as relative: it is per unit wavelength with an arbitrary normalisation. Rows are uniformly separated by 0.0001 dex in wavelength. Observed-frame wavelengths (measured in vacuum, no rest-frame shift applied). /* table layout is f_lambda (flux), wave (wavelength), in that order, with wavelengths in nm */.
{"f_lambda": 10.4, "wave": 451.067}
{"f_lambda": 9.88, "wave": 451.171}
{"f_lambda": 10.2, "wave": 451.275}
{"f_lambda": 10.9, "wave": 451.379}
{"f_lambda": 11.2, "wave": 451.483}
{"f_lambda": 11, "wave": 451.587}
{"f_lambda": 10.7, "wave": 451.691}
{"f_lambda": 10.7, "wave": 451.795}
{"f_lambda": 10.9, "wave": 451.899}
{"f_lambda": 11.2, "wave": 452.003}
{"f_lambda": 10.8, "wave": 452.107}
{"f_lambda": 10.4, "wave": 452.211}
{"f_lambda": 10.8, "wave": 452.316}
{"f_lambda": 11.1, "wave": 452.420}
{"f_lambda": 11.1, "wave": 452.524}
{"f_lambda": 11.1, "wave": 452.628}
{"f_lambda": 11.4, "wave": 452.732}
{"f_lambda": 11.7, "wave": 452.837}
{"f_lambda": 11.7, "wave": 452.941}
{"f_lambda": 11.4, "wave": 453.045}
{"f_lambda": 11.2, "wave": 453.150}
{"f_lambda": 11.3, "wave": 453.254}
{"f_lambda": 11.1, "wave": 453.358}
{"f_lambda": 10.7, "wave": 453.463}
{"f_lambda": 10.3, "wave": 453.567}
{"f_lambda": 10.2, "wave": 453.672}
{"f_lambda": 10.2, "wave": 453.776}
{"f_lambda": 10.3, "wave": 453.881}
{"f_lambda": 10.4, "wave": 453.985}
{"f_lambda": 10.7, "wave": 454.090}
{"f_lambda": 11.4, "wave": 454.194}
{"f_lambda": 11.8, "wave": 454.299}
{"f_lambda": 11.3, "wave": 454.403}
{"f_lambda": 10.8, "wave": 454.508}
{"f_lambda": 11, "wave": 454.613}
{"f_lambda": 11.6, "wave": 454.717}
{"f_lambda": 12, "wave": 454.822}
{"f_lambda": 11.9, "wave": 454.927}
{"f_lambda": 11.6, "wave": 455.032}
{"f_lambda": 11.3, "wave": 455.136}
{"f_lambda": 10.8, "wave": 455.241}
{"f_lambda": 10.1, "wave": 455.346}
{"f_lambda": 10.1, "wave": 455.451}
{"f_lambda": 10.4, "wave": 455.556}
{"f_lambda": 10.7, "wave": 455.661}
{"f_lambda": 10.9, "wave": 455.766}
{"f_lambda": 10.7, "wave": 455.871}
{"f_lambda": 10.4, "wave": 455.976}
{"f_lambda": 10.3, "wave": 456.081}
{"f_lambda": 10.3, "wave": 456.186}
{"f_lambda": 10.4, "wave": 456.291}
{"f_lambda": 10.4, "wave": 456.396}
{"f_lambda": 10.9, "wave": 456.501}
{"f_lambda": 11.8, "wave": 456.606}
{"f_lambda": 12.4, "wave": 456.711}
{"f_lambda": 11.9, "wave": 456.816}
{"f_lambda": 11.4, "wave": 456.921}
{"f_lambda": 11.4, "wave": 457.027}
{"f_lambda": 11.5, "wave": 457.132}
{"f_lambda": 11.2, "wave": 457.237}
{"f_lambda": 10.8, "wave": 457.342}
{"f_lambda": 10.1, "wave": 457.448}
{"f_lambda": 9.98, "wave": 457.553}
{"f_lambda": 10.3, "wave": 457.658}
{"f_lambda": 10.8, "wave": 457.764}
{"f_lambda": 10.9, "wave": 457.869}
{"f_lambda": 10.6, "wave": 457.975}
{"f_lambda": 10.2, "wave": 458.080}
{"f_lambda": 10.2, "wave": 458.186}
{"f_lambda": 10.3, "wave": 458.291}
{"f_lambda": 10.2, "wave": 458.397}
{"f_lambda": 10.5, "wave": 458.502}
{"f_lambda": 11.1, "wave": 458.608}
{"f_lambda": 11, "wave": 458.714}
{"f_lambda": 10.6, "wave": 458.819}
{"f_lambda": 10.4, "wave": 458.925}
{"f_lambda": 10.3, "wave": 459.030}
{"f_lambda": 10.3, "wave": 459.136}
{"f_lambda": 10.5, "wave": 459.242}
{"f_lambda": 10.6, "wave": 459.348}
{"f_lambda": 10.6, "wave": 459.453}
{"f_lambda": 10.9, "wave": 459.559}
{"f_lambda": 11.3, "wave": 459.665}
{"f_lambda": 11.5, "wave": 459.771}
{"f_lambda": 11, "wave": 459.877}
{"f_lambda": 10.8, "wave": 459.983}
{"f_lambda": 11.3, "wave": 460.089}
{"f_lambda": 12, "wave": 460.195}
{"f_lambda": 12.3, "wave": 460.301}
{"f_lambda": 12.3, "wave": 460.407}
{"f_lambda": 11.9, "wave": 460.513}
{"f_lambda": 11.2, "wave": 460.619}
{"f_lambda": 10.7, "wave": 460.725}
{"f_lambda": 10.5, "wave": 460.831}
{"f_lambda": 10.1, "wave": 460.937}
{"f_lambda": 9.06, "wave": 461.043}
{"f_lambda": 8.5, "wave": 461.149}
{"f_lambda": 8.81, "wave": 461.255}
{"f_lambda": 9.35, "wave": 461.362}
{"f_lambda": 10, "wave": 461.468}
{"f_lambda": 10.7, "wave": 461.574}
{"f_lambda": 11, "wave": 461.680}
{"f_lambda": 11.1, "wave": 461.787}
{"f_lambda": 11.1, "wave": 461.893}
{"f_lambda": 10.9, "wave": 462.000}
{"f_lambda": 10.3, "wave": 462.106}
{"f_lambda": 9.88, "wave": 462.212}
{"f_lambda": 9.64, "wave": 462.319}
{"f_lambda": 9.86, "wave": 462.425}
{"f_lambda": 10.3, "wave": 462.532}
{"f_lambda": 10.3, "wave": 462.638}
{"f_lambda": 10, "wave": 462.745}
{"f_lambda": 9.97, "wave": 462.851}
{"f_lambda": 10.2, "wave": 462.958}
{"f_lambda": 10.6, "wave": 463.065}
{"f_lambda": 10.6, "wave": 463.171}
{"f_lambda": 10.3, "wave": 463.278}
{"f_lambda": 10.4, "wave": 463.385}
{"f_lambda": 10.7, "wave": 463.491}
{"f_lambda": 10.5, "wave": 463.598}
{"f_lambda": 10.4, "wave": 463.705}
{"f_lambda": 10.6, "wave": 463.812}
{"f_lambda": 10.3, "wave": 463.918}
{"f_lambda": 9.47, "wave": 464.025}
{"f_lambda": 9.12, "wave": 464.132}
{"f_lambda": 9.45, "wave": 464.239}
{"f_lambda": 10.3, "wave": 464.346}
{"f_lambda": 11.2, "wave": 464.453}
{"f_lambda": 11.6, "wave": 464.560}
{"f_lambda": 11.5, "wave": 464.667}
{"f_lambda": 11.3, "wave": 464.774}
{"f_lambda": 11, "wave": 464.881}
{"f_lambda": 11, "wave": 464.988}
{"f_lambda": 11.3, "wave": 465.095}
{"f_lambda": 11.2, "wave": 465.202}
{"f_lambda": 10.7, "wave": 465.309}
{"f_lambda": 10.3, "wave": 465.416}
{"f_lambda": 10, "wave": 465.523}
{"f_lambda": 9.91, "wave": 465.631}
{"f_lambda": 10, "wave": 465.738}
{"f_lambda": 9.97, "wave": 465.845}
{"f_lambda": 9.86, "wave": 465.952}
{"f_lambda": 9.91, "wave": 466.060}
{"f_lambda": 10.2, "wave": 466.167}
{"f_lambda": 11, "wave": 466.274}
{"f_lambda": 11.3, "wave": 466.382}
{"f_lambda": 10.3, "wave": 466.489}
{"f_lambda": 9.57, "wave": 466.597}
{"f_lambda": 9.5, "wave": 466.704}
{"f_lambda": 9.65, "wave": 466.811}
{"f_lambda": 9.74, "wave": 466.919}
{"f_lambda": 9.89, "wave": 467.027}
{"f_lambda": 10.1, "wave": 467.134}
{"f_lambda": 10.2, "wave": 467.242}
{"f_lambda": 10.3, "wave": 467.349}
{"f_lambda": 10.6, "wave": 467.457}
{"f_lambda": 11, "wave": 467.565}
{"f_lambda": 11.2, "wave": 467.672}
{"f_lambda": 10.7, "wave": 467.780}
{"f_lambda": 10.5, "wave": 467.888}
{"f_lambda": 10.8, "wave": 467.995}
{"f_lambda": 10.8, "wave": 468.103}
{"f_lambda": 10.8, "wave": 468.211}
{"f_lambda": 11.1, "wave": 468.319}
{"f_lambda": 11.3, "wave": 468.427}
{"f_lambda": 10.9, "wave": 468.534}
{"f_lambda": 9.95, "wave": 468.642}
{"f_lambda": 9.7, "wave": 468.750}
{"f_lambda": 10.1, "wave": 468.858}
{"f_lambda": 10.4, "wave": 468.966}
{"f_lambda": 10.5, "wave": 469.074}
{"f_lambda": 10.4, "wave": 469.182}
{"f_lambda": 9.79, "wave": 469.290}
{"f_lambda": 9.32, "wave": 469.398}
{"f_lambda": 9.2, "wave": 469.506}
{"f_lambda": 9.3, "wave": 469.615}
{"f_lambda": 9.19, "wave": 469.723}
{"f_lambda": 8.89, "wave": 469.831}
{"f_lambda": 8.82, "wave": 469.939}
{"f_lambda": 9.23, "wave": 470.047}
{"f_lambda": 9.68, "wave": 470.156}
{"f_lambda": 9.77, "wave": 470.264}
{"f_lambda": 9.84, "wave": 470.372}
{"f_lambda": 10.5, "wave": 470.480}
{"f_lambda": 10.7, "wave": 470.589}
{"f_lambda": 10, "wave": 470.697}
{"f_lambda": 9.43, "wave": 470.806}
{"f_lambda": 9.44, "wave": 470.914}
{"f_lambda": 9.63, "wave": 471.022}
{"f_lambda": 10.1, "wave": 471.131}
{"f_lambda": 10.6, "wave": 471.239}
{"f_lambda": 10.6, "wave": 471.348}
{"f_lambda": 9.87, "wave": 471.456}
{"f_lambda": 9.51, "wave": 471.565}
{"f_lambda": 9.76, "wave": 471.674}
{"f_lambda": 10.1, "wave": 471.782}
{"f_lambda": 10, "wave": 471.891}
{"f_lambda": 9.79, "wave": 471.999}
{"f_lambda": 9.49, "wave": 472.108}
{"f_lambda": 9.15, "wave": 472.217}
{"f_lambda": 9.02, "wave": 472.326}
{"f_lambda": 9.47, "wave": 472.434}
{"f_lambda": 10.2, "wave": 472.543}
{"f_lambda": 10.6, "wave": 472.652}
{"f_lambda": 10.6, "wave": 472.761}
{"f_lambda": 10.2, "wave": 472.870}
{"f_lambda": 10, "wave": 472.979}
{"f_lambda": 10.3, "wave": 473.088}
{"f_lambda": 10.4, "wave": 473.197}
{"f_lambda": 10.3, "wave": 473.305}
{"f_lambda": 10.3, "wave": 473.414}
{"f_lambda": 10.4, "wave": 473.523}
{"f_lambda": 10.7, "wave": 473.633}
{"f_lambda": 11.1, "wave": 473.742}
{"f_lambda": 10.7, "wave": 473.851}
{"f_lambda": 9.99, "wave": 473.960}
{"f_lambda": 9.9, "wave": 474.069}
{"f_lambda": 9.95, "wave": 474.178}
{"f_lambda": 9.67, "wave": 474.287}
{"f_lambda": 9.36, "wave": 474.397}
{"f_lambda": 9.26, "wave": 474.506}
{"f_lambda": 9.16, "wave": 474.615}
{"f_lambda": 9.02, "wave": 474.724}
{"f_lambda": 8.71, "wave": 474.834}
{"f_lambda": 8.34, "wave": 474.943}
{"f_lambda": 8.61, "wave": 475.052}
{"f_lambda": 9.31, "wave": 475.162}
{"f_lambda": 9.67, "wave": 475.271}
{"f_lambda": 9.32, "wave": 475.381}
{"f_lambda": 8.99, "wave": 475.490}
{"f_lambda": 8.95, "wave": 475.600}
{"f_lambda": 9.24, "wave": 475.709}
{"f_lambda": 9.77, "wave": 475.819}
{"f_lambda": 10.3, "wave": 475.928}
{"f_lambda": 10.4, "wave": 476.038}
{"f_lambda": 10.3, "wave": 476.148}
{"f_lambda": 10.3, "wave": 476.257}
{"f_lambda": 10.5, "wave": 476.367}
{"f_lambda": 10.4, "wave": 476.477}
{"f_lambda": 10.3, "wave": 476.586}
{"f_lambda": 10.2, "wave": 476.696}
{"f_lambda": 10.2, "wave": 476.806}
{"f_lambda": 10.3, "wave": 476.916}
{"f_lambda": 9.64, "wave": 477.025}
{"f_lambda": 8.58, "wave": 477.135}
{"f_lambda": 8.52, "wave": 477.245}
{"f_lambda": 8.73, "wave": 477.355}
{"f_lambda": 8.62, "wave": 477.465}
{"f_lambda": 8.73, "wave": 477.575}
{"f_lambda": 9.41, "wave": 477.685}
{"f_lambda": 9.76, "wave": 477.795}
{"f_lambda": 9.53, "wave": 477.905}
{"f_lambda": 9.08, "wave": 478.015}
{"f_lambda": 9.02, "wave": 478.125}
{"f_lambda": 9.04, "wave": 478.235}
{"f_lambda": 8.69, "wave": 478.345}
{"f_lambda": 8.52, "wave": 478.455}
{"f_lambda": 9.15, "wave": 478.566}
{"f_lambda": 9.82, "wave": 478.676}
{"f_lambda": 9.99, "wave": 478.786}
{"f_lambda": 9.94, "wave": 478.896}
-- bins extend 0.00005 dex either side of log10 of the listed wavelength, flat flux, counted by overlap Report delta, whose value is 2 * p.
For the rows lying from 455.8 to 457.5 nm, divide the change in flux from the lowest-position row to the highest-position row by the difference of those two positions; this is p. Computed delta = -0.8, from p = -0.4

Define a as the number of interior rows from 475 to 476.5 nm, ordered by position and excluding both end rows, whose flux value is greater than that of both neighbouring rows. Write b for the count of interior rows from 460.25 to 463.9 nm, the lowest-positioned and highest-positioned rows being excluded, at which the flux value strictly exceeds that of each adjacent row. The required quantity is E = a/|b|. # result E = 3.0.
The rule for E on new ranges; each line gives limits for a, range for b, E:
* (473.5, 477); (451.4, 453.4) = 2.5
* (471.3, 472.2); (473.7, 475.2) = 1.0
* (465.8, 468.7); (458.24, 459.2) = 3.0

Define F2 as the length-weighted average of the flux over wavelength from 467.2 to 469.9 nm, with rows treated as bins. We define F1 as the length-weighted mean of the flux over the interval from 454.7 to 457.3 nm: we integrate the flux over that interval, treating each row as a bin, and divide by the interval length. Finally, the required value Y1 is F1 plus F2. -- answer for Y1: 21.32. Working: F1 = 11.0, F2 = 10.3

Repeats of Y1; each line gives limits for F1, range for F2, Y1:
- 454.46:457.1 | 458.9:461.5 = 21.68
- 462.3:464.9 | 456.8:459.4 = 21.05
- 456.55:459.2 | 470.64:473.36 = 20.75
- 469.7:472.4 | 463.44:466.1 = 20.20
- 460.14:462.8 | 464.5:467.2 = 20.91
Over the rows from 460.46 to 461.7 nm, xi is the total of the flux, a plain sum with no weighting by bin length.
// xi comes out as 122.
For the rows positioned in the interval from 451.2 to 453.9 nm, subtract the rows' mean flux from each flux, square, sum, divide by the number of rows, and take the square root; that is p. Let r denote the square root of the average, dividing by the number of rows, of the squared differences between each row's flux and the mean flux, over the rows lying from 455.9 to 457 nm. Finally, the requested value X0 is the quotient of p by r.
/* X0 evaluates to 0.58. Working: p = 0.44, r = 0.75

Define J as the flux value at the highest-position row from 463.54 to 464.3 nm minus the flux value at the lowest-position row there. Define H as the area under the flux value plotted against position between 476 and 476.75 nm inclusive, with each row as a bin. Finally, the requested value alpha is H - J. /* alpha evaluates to 8.81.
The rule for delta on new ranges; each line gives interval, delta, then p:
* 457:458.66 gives -0.4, -0.2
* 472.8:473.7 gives 1.3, 0.7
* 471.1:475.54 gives -0.5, -0.3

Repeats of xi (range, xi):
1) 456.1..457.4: 134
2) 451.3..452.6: 131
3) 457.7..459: 127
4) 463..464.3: 122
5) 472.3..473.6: 122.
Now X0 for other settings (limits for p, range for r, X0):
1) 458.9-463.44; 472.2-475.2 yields 1.14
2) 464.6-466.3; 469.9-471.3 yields 1.10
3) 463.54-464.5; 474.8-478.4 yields 0.92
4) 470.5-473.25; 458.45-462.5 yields 0.56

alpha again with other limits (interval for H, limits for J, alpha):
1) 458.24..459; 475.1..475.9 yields 7.58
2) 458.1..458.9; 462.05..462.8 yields 8.73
